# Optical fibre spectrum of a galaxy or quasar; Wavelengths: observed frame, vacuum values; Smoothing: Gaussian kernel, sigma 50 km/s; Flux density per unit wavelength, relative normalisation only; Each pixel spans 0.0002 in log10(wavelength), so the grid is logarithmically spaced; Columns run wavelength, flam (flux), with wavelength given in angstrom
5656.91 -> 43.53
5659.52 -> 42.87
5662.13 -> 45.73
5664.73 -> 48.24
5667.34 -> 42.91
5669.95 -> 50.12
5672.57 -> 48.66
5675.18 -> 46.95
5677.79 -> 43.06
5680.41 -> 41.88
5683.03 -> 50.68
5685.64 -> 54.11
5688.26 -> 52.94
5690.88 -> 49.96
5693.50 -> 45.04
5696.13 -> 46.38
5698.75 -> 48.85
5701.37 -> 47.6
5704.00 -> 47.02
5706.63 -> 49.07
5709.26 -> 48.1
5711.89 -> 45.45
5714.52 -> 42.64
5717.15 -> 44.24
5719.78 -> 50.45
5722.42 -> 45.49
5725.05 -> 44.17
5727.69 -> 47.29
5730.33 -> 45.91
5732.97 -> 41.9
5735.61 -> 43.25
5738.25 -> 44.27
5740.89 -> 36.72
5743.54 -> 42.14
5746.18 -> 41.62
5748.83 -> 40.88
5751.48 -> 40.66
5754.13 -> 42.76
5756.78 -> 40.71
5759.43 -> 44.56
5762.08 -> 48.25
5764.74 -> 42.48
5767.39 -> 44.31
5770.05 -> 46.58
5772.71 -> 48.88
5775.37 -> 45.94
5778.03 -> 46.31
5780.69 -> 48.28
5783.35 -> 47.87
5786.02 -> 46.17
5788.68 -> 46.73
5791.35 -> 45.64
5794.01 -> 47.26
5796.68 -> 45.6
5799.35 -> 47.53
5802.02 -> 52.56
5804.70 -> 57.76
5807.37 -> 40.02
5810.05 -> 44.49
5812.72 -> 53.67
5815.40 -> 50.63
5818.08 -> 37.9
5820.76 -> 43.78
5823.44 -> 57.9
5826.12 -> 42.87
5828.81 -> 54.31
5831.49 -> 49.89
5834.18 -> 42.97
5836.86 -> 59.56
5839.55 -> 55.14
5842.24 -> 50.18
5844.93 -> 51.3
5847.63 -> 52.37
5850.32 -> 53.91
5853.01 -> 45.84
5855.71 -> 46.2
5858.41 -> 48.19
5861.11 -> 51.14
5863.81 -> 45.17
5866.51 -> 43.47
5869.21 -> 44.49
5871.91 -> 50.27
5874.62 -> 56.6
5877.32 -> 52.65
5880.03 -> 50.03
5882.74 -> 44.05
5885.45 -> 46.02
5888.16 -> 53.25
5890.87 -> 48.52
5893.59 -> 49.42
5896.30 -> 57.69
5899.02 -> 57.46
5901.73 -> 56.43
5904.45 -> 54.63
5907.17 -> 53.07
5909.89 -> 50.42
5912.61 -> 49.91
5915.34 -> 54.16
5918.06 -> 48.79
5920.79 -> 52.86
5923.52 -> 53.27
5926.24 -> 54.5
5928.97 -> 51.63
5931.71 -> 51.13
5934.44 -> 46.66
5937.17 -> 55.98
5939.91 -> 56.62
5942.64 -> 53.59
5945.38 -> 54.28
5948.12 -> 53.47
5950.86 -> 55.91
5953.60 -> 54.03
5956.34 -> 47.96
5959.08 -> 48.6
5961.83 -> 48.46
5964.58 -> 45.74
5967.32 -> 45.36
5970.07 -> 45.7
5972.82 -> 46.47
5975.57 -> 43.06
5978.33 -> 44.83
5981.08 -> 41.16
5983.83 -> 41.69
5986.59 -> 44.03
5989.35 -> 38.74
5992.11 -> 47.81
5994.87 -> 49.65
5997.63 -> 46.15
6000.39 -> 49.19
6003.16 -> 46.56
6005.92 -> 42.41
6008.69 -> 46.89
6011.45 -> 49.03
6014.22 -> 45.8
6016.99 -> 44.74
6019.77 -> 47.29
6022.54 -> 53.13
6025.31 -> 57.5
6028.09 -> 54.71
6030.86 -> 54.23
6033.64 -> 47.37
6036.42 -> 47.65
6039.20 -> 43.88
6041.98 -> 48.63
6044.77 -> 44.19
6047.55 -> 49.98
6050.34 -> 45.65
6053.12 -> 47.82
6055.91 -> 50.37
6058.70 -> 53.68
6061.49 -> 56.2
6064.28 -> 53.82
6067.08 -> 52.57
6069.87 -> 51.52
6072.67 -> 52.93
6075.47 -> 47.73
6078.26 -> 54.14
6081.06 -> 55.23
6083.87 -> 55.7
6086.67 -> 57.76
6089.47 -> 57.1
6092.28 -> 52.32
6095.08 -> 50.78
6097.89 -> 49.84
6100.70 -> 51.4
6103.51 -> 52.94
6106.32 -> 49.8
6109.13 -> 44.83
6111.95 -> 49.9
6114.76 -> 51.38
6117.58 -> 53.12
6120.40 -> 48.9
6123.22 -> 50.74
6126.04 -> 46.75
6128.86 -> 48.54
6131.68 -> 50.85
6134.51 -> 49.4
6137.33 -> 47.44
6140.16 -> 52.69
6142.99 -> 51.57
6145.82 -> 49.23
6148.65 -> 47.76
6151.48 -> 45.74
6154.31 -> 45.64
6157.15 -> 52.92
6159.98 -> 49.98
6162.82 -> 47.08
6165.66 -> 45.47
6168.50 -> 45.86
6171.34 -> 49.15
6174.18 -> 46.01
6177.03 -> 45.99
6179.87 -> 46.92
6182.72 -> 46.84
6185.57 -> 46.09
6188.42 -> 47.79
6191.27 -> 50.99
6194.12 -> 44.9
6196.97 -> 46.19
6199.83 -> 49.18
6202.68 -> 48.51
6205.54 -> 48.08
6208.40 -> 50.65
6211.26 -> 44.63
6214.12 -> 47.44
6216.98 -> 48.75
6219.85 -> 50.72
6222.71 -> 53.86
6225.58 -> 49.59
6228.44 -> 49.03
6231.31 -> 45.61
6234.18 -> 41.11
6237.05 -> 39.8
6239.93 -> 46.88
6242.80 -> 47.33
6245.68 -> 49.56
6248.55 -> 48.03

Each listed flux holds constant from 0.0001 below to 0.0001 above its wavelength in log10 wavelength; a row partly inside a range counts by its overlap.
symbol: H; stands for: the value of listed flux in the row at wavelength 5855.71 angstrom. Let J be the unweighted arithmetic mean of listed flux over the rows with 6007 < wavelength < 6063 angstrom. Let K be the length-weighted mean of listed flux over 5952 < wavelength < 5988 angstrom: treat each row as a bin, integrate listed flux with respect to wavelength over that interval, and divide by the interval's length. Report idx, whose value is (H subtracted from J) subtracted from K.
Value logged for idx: 42.7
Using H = 46.2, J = 49.4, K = 46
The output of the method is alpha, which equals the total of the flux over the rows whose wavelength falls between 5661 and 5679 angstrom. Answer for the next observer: 326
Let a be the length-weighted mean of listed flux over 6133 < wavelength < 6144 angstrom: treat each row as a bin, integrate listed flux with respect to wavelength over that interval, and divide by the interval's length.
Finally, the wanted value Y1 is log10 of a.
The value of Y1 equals 1.70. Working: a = 50.2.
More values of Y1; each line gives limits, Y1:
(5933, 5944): 1.73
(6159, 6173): 1.68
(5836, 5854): 1.72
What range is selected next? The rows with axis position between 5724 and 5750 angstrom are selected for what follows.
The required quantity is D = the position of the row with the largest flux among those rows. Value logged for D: 5727.69 angstrom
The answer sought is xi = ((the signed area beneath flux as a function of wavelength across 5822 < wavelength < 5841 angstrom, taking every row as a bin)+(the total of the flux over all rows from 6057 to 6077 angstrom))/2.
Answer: 676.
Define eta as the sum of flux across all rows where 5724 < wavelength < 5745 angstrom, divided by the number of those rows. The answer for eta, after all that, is 43.2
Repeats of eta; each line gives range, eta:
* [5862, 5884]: 48.3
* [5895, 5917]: 54.2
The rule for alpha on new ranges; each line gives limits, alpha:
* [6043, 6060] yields 292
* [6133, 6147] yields 250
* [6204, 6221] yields 290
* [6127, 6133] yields 99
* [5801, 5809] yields 150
